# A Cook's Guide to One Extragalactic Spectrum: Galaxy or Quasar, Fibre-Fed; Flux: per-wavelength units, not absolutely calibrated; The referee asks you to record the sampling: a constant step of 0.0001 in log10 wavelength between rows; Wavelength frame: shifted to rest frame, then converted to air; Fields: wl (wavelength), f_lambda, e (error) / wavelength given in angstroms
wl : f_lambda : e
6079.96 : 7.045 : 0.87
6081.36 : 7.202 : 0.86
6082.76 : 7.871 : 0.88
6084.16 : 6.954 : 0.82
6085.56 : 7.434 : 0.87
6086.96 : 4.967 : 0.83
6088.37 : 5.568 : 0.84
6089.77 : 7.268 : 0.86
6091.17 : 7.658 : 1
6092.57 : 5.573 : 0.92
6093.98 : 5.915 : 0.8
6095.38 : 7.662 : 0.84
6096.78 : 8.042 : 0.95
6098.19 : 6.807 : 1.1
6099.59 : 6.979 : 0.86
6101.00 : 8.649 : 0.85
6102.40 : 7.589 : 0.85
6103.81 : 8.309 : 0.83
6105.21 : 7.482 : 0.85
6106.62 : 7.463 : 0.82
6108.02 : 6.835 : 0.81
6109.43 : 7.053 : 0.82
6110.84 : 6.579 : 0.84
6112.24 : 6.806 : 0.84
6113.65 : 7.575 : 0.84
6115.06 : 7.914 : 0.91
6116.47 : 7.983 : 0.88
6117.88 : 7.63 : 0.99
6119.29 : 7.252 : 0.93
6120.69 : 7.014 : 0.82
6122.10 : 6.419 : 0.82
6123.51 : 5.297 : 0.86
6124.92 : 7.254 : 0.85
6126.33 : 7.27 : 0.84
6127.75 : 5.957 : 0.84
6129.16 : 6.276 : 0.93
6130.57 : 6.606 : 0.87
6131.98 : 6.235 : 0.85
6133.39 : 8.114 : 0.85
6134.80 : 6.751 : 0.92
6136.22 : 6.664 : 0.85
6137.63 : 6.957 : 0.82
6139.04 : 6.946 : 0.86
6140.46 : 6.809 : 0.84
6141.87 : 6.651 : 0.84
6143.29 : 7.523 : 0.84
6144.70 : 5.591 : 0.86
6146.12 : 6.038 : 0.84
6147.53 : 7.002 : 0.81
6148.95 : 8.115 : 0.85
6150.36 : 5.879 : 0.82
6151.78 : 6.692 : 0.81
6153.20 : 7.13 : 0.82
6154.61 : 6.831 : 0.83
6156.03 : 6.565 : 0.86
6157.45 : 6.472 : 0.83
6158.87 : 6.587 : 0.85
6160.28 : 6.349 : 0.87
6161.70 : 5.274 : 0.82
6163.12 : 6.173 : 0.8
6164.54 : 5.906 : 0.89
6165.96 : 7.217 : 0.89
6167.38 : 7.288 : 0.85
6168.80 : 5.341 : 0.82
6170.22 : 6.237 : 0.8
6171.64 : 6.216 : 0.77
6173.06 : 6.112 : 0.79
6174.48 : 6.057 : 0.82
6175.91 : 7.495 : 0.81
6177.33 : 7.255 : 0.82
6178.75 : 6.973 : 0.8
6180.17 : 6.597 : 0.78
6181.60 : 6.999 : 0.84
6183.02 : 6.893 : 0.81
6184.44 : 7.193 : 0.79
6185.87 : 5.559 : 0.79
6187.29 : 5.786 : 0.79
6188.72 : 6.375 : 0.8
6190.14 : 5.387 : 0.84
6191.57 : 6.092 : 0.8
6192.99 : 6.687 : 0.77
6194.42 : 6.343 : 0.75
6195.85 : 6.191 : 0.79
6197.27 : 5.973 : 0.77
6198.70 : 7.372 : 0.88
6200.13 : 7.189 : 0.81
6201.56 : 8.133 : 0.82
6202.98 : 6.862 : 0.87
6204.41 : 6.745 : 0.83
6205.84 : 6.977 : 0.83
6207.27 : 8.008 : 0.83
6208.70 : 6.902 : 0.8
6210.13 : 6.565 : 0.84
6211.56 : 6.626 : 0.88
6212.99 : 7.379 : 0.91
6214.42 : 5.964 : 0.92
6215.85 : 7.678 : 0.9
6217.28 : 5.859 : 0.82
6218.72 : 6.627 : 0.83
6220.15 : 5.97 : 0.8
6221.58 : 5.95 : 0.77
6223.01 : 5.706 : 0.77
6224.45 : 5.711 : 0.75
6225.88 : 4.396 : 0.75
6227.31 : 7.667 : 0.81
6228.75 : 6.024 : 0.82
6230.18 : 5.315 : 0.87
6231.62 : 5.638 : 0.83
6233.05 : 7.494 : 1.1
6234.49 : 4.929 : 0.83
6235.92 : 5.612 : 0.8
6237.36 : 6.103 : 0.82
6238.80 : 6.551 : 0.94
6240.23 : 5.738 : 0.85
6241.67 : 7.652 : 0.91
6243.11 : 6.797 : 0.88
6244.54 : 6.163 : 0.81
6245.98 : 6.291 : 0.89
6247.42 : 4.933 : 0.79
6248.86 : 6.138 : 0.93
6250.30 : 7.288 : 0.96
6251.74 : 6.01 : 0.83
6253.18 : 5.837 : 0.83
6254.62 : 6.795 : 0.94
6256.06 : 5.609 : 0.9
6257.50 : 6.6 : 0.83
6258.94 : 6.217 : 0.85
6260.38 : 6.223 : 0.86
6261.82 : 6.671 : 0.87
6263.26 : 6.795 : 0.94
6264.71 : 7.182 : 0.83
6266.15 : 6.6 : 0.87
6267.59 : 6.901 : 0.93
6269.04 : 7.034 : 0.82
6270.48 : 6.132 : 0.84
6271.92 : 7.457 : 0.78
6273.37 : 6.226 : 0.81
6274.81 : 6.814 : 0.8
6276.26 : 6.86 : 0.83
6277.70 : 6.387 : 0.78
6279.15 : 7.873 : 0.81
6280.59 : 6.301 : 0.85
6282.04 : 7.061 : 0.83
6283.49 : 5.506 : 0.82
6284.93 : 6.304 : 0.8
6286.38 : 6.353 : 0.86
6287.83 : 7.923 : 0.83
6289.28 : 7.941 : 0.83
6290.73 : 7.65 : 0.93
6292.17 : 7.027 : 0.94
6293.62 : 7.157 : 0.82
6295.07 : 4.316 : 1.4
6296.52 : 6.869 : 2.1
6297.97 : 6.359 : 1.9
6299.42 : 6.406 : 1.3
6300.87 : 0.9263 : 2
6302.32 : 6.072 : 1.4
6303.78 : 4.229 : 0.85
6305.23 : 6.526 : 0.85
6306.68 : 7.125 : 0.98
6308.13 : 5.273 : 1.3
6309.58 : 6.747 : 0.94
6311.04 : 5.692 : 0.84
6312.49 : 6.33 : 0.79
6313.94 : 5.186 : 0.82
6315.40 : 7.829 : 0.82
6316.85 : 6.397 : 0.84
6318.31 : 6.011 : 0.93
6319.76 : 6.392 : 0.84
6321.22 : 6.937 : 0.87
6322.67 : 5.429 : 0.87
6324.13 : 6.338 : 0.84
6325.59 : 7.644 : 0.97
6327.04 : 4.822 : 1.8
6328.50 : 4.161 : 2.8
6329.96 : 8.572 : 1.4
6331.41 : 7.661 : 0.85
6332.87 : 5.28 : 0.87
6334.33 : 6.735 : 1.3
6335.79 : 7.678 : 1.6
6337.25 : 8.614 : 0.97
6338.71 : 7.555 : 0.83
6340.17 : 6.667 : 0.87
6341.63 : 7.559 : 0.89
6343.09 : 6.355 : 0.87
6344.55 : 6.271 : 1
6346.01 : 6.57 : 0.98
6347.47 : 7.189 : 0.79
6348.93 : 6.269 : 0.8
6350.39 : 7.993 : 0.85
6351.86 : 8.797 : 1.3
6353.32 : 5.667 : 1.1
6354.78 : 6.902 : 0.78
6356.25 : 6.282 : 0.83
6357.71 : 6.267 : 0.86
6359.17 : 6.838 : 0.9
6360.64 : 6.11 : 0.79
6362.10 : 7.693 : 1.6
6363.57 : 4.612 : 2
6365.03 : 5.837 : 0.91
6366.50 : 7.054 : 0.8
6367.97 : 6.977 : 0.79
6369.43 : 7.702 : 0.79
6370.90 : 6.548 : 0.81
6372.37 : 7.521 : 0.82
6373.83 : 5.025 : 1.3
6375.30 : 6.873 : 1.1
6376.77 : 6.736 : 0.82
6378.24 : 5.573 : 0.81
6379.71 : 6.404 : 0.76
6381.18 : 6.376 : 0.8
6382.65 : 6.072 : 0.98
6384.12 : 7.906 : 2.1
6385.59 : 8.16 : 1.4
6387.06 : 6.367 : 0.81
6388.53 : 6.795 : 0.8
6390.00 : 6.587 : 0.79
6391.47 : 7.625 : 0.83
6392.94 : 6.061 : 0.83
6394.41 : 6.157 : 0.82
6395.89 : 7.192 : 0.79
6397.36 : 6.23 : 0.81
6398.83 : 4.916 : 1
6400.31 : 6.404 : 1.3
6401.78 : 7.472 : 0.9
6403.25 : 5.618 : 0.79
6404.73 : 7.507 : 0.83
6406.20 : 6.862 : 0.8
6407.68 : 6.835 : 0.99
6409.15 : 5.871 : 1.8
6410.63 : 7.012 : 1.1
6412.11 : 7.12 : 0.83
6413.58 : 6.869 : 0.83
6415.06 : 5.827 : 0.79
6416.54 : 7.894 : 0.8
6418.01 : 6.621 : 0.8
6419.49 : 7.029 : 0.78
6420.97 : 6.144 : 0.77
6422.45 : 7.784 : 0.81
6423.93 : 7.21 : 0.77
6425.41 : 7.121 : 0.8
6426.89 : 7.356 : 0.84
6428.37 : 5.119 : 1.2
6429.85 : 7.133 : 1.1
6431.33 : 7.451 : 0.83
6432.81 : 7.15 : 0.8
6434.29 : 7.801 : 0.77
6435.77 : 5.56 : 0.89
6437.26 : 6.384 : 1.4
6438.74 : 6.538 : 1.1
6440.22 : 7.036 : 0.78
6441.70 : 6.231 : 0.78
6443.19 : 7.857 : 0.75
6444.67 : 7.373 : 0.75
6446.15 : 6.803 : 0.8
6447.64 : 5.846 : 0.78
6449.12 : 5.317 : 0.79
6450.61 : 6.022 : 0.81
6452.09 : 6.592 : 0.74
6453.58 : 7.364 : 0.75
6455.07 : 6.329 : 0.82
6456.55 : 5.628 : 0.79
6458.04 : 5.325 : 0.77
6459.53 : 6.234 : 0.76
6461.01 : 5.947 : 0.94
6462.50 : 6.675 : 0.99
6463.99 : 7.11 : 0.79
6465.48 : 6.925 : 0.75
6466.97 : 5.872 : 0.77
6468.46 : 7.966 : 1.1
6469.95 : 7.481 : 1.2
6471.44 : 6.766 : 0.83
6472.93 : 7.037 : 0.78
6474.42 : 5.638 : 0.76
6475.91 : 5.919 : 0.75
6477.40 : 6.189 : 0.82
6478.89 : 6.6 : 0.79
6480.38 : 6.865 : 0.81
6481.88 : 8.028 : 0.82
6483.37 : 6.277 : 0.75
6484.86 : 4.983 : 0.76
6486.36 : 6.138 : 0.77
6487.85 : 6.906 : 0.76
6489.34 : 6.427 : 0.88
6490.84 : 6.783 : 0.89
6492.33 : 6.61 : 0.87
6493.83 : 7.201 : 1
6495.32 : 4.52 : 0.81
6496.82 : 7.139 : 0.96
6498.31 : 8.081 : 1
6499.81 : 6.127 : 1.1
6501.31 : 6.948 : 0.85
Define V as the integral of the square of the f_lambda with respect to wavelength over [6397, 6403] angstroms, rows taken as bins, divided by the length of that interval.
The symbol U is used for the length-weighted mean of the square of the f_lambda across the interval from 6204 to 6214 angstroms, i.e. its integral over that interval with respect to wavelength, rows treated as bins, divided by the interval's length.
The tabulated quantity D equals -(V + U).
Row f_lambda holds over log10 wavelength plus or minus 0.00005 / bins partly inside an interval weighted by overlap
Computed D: -89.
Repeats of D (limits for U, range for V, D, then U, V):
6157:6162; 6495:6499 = -87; 39.1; 48.0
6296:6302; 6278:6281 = -83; 32.2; 50.6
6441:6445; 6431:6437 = -100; 51.5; 48.5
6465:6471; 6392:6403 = -91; 50.3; 40.8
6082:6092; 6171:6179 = -92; 47.4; 44.9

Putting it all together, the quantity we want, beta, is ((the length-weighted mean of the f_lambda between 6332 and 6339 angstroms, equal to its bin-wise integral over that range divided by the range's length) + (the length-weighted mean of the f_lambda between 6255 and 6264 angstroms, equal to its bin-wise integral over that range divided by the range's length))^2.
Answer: 183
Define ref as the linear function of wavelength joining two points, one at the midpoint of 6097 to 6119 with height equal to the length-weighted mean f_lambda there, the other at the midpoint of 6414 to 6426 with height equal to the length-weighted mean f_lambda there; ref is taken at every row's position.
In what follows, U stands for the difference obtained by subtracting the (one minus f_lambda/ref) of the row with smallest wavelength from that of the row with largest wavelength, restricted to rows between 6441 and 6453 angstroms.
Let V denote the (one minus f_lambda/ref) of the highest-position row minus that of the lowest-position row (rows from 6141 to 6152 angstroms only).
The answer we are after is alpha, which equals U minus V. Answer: -0.05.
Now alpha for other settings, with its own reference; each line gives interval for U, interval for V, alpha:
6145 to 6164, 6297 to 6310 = 0.04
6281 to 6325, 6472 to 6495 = 0.12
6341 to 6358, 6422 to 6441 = 0.08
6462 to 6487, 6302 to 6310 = 0.17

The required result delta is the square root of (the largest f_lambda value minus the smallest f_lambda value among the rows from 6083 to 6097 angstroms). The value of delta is 1.75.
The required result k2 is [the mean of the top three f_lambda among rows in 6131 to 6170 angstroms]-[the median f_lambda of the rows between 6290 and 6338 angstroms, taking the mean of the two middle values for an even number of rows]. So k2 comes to 1.5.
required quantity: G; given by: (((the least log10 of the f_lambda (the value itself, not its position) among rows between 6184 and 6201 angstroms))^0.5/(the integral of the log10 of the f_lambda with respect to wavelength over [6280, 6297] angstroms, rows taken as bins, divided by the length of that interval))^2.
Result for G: 1.09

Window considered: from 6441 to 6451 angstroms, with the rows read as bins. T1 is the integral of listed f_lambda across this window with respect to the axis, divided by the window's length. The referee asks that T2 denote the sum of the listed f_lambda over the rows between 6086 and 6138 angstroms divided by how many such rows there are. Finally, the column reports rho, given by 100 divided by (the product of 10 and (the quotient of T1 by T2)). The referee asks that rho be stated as 10.7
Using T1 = 6.51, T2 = 6.98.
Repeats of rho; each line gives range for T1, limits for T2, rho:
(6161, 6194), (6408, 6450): 10.6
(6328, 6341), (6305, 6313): 8.9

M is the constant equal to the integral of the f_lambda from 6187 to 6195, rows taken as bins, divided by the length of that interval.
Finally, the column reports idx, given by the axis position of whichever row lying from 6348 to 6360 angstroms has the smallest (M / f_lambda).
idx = 6351.86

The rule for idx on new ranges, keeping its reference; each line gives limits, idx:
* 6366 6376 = 6369.43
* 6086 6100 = 6096.78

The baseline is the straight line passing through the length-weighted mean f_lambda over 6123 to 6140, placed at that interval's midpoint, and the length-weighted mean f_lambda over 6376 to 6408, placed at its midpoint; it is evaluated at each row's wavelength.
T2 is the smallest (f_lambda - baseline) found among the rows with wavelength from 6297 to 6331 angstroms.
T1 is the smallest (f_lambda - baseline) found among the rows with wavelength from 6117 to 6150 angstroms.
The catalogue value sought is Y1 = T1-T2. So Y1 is 4.3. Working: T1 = -1.41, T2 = -5.7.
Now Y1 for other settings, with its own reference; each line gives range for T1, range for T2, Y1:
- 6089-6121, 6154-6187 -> 0.3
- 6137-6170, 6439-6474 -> -0.1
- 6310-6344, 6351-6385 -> -0.5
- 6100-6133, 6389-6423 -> 0.3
